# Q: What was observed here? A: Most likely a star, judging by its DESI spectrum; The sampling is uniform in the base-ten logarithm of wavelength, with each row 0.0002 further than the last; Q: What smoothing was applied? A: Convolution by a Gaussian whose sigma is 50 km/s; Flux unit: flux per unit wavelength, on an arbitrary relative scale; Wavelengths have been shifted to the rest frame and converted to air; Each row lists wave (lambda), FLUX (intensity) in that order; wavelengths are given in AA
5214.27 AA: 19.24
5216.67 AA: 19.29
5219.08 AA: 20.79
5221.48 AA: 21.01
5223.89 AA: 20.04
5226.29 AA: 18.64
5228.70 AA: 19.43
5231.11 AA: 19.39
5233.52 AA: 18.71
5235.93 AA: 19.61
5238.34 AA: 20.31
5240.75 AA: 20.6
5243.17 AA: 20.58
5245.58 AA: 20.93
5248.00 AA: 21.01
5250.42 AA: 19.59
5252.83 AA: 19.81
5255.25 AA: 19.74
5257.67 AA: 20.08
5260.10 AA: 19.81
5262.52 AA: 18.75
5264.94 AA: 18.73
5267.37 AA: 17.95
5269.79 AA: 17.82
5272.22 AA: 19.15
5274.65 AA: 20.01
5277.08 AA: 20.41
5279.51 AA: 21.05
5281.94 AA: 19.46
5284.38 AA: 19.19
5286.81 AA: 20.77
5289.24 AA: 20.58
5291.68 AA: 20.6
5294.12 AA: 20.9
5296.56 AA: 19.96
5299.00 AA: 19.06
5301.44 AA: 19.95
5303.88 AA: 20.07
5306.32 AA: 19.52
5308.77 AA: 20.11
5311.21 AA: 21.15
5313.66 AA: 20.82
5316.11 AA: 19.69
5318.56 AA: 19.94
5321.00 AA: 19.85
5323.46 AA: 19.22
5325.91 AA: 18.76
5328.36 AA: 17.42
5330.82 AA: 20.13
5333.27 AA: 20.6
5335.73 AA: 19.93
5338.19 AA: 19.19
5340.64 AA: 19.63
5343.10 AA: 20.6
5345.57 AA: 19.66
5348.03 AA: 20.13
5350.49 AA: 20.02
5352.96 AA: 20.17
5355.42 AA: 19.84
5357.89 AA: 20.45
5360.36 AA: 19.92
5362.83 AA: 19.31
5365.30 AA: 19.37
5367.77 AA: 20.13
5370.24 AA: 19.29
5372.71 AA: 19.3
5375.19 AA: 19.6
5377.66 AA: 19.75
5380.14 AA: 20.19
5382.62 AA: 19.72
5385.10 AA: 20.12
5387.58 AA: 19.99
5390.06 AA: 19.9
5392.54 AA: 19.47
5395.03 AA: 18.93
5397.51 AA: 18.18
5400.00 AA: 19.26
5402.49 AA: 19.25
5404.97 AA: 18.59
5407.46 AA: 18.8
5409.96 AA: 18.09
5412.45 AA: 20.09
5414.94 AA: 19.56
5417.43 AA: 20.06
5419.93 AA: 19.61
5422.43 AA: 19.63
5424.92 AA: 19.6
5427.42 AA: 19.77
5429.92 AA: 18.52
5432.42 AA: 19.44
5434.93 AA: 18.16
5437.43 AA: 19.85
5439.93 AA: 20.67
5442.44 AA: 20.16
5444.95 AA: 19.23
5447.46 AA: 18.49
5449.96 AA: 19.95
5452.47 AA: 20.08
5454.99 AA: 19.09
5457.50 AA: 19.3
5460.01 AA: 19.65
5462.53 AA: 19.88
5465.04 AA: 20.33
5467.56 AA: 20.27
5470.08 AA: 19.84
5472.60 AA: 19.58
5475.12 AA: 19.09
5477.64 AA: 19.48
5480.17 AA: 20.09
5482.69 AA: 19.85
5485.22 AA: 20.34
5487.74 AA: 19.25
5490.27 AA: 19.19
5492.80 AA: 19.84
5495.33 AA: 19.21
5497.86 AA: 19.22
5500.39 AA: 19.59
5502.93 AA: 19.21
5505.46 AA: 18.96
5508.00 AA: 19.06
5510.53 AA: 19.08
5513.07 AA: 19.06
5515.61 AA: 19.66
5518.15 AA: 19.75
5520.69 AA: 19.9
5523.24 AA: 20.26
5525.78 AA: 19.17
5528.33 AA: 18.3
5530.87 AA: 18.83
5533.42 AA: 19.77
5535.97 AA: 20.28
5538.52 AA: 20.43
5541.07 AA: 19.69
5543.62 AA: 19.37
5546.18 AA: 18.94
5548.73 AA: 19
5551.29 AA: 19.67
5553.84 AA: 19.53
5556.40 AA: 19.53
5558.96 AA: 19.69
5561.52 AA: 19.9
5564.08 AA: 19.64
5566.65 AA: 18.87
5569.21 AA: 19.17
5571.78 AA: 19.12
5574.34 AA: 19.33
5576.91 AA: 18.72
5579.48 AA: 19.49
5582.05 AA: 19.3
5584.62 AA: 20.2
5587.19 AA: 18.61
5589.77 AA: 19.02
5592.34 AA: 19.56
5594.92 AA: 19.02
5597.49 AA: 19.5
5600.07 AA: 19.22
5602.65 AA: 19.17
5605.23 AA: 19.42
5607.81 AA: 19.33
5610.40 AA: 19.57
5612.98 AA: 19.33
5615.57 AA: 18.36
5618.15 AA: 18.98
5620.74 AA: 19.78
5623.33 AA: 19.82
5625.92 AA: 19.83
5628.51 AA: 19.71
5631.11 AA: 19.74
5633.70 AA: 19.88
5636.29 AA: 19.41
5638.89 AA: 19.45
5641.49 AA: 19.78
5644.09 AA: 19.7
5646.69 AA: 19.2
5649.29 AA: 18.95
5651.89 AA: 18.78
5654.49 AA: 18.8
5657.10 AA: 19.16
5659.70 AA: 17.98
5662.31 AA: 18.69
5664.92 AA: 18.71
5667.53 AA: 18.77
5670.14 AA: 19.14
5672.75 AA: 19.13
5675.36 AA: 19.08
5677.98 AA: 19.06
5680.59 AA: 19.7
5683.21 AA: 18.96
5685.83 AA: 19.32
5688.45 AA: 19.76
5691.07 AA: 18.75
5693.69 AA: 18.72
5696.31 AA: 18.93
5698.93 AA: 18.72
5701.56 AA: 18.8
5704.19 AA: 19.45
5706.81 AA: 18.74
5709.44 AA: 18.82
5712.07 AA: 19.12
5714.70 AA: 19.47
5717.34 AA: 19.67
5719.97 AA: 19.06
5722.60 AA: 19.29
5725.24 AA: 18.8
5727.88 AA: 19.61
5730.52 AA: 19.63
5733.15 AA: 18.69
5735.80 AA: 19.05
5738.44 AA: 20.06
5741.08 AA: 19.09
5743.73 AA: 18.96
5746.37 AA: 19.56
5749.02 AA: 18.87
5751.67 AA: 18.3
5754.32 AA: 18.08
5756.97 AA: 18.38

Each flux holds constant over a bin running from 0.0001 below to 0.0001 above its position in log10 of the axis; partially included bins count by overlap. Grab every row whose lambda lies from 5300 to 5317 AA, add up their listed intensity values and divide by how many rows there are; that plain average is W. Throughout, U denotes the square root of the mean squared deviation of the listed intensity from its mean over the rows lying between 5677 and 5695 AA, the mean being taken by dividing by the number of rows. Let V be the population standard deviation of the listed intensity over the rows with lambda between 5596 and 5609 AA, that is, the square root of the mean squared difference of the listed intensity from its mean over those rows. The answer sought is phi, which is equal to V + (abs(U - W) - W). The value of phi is -0.3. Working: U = 0.39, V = 0.1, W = 20.2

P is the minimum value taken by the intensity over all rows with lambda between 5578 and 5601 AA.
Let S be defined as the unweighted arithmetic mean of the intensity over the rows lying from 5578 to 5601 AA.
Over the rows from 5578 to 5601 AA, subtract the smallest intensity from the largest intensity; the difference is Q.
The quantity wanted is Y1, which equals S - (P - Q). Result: 2.3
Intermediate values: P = 18.61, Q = 1.59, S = 19.3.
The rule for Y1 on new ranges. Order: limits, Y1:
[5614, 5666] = 3.2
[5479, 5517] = 1.9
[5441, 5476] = 3.0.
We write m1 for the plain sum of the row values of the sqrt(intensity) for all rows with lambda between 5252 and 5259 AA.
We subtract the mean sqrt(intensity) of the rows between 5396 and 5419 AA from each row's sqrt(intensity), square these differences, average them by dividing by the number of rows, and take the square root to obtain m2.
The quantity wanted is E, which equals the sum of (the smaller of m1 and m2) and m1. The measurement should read 13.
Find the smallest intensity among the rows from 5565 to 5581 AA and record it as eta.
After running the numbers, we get 18.72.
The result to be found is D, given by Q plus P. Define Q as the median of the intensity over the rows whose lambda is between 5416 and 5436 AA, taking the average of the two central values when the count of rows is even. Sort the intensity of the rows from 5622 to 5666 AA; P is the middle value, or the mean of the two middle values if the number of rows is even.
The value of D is 39.0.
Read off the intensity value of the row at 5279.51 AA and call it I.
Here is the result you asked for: 21.05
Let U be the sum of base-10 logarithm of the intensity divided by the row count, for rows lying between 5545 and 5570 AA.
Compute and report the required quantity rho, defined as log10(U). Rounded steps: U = 1.29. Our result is 0.110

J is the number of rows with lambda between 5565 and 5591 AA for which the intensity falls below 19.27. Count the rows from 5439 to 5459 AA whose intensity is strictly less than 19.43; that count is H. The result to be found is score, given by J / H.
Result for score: 1.5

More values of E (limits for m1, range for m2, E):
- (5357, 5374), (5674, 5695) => 31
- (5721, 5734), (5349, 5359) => 22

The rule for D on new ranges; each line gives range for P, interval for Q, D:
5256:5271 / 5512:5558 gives 38.3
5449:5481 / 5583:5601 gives 39.1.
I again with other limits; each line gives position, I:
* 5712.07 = 19.12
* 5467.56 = 20.27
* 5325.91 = 18.76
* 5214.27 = 19.24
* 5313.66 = 20.82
